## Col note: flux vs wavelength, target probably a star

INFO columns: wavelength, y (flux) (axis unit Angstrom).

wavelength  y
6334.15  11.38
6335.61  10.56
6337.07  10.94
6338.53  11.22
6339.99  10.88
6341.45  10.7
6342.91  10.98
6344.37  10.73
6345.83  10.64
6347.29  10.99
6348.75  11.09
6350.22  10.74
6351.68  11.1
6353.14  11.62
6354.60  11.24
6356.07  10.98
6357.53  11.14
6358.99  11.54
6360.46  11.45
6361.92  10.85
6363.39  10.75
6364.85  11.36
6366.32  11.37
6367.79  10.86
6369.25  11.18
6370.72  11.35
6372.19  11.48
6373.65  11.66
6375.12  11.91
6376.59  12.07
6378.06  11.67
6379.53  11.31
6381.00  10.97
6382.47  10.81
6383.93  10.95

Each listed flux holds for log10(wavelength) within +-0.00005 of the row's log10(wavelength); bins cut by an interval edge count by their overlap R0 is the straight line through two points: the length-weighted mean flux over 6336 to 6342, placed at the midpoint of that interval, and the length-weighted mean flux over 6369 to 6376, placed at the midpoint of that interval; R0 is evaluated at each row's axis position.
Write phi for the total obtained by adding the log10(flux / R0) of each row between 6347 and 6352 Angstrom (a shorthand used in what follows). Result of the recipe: -0.02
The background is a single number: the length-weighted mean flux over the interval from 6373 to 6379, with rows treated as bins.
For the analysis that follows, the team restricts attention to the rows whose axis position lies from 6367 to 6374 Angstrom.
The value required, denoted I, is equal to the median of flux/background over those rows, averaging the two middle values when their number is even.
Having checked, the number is 0.962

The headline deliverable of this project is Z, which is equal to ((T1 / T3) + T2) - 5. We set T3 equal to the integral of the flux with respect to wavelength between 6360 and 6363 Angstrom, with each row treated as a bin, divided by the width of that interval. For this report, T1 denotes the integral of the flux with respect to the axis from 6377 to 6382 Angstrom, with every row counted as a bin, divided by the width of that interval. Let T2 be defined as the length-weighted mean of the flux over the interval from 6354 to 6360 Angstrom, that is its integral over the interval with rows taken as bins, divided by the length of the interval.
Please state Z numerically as 7.25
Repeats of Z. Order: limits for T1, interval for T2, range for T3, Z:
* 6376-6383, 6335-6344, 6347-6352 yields 6.91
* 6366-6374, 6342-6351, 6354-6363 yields 6.87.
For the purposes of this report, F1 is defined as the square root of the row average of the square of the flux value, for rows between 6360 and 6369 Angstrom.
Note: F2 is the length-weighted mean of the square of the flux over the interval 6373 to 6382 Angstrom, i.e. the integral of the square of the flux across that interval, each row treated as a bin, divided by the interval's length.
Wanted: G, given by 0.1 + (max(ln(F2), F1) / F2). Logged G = 0.183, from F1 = 11.1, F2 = 134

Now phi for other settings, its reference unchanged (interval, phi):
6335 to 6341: 0.00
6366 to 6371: -0.04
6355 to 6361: 0.00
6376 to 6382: -0.02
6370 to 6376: 0.01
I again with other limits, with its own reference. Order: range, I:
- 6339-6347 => 0.909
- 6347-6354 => 0.940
